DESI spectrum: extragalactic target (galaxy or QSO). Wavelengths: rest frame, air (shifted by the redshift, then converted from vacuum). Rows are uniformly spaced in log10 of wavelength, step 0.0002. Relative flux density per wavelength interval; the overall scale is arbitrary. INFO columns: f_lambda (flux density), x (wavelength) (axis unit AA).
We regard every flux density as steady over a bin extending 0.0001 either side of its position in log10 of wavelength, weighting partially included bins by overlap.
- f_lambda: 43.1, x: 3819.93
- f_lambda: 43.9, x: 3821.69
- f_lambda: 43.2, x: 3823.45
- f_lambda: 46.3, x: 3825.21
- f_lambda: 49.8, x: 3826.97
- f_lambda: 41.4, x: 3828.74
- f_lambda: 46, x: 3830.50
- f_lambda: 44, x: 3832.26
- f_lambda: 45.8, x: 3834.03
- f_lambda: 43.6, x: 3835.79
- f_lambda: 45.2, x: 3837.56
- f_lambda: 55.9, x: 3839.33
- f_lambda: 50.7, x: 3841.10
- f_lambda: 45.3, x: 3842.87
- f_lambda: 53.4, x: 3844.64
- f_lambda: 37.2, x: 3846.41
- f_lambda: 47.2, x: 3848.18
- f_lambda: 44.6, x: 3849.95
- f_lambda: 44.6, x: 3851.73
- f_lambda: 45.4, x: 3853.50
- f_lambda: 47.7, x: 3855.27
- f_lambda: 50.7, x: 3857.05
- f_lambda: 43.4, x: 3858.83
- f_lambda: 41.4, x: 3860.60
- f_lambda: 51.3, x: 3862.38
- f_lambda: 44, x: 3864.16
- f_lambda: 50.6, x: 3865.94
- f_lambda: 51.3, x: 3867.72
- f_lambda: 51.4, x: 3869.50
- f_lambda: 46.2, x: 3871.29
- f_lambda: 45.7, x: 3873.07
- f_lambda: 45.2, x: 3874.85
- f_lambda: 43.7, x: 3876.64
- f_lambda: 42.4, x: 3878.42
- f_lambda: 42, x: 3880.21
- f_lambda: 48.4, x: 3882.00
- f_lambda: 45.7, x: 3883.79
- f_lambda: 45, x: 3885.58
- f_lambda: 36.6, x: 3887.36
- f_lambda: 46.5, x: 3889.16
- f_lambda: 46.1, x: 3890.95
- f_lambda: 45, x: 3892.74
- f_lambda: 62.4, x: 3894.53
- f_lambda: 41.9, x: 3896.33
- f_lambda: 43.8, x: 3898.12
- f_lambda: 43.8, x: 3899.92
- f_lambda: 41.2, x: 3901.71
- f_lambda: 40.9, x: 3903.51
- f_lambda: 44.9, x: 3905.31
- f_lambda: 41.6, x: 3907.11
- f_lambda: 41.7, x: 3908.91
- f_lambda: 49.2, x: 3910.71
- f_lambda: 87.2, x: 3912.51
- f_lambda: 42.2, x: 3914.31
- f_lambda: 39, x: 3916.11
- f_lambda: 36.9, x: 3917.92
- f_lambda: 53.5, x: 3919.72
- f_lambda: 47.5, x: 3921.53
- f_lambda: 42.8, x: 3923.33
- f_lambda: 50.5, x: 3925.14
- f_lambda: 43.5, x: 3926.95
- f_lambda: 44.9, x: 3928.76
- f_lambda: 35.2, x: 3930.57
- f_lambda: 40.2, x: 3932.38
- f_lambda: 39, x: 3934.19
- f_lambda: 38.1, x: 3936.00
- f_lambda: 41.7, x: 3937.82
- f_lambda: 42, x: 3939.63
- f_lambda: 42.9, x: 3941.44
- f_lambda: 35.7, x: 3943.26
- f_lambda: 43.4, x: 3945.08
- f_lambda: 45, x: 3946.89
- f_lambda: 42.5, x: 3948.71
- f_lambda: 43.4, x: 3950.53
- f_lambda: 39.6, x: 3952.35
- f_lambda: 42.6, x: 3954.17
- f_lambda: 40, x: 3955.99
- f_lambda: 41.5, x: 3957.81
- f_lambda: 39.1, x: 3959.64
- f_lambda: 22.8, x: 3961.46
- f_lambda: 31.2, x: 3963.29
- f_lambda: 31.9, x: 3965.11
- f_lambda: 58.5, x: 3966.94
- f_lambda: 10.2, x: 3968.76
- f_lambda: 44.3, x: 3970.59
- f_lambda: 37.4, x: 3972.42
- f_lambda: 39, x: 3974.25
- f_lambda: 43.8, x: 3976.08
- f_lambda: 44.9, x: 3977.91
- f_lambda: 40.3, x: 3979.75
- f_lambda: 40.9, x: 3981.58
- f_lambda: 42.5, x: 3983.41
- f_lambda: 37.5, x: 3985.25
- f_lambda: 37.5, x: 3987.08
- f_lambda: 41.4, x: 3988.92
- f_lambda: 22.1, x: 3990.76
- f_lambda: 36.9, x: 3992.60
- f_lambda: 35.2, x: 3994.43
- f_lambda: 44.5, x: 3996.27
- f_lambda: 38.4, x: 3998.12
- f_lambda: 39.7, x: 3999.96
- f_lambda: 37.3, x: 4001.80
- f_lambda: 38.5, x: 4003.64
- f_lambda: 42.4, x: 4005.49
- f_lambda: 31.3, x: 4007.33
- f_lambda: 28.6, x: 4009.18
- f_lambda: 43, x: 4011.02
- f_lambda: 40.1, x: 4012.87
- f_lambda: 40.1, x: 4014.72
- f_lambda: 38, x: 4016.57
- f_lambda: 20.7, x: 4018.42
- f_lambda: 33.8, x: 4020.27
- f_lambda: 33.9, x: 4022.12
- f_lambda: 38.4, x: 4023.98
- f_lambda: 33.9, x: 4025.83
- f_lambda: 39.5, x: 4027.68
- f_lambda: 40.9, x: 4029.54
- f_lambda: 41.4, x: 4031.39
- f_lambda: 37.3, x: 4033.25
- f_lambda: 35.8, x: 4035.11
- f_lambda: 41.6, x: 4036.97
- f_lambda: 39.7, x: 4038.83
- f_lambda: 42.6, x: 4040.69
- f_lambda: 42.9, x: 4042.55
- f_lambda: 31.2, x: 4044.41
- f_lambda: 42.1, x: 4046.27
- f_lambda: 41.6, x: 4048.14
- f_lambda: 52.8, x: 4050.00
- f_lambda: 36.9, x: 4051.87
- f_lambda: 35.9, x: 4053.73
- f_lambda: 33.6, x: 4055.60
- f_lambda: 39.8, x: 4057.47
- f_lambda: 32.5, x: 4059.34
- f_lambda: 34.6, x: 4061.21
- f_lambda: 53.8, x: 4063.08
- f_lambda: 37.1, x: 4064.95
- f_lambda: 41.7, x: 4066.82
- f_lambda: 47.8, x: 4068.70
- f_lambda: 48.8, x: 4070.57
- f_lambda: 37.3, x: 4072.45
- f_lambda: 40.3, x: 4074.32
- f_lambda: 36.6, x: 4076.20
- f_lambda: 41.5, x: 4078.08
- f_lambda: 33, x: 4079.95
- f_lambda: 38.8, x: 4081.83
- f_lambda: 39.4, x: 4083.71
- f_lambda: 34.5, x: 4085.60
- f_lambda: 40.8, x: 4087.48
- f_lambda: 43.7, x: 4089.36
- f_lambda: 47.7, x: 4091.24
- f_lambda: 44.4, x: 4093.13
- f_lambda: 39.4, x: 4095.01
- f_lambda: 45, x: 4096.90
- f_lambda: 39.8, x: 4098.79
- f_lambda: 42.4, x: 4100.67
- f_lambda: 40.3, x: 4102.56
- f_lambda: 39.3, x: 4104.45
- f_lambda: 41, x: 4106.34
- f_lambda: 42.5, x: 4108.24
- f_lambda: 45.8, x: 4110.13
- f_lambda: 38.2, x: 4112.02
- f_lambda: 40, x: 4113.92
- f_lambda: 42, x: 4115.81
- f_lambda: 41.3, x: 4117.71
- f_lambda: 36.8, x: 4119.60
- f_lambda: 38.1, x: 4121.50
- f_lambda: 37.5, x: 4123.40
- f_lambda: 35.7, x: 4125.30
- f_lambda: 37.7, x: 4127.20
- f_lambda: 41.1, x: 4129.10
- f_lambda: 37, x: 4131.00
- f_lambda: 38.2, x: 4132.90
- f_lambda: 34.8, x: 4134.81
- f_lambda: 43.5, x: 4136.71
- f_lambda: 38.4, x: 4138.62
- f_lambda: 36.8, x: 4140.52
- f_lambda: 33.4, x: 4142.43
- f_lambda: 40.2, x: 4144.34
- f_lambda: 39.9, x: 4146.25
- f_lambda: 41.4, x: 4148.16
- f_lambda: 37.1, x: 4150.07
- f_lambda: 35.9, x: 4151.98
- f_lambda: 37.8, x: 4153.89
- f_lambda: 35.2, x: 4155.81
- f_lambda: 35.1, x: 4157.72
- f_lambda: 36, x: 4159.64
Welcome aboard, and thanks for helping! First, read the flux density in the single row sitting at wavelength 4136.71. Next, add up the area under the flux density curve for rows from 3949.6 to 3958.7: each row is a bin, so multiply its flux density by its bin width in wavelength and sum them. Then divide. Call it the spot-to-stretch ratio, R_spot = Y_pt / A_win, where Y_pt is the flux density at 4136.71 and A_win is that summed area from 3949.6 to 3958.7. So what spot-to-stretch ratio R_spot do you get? 0.12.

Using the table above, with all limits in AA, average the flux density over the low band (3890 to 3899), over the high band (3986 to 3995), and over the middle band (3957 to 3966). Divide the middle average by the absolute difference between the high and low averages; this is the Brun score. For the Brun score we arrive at 2.5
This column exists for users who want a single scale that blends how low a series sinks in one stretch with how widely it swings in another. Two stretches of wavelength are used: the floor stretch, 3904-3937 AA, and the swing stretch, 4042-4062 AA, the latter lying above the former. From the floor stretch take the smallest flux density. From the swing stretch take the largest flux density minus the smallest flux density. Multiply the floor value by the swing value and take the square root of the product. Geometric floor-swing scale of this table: 27.6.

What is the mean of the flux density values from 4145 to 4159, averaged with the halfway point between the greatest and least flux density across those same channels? 38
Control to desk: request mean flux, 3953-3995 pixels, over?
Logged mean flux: 37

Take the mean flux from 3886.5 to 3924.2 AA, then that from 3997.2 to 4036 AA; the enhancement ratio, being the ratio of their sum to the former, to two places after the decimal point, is 1.79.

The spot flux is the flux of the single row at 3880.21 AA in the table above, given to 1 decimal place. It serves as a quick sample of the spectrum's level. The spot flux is 42.0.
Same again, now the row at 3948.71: 42.5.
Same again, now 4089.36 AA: 43.7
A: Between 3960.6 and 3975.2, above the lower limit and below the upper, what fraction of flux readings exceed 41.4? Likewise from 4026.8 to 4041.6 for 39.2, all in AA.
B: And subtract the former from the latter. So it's 0.5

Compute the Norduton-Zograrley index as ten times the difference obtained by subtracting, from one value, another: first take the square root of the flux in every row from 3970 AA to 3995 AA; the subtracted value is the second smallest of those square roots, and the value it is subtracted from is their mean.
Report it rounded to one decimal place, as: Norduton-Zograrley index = 2.8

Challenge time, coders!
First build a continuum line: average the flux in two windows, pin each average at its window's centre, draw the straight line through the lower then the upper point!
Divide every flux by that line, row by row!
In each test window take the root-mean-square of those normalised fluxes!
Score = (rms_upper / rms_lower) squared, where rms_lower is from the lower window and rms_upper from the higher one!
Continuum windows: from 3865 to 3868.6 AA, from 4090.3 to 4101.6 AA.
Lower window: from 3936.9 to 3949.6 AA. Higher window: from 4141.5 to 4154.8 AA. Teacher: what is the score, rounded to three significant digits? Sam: 1.12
